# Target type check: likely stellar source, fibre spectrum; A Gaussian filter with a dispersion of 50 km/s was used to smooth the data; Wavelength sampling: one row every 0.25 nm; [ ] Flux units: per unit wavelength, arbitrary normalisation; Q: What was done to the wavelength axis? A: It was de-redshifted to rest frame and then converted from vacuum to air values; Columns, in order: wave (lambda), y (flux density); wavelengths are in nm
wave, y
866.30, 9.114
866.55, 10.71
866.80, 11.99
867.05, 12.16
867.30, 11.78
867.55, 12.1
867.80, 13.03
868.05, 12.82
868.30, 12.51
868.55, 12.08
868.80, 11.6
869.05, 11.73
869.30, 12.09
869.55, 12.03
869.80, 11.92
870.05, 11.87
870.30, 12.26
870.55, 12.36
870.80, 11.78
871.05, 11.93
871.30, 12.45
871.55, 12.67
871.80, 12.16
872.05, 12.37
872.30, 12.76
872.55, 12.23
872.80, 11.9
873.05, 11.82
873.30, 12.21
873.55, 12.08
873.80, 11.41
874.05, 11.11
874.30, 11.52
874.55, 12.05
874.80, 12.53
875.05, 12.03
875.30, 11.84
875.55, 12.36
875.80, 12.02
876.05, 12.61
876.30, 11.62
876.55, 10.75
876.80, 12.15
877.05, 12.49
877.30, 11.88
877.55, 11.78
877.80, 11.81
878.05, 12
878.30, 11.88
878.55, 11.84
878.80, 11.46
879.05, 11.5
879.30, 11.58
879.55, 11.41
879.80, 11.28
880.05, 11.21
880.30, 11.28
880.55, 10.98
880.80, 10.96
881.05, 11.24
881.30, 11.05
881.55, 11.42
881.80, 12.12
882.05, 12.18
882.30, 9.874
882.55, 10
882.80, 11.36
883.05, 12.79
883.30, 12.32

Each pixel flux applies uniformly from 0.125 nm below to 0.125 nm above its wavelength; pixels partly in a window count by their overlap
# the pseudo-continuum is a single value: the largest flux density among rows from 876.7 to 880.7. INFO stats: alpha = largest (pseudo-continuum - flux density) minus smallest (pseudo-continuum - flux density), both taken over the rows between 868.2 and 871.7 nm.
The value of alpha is 1.1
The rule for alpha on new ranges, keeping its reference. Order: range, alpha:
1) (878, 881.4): 1.0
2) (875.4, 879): 1.9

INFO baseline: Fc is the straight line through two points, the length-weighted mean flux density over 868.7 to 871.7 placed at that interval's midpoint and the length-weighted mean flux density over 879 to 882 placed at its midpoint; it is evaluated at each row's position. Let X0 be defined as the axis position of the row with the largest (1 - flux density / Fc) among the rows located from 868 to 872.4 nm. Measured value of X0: 868.80 nm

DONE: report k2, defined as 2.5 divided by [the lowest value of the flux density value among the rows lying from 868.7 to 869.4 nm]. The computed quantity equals 0.216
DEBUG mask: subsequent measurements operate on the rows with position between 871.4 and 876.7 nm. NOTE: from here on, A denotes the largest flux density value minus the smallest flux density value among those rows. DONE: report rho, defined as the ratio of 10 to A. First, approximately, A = 2.0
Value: 5.0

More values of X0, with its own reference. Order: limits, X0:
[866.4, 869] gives 866.55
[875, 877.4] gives 876.55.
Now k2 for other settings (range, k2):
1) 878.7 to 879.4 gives 0.218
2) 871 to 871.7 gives 0.210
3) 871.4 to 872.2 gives 0.206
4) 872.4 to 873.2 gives 0.212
